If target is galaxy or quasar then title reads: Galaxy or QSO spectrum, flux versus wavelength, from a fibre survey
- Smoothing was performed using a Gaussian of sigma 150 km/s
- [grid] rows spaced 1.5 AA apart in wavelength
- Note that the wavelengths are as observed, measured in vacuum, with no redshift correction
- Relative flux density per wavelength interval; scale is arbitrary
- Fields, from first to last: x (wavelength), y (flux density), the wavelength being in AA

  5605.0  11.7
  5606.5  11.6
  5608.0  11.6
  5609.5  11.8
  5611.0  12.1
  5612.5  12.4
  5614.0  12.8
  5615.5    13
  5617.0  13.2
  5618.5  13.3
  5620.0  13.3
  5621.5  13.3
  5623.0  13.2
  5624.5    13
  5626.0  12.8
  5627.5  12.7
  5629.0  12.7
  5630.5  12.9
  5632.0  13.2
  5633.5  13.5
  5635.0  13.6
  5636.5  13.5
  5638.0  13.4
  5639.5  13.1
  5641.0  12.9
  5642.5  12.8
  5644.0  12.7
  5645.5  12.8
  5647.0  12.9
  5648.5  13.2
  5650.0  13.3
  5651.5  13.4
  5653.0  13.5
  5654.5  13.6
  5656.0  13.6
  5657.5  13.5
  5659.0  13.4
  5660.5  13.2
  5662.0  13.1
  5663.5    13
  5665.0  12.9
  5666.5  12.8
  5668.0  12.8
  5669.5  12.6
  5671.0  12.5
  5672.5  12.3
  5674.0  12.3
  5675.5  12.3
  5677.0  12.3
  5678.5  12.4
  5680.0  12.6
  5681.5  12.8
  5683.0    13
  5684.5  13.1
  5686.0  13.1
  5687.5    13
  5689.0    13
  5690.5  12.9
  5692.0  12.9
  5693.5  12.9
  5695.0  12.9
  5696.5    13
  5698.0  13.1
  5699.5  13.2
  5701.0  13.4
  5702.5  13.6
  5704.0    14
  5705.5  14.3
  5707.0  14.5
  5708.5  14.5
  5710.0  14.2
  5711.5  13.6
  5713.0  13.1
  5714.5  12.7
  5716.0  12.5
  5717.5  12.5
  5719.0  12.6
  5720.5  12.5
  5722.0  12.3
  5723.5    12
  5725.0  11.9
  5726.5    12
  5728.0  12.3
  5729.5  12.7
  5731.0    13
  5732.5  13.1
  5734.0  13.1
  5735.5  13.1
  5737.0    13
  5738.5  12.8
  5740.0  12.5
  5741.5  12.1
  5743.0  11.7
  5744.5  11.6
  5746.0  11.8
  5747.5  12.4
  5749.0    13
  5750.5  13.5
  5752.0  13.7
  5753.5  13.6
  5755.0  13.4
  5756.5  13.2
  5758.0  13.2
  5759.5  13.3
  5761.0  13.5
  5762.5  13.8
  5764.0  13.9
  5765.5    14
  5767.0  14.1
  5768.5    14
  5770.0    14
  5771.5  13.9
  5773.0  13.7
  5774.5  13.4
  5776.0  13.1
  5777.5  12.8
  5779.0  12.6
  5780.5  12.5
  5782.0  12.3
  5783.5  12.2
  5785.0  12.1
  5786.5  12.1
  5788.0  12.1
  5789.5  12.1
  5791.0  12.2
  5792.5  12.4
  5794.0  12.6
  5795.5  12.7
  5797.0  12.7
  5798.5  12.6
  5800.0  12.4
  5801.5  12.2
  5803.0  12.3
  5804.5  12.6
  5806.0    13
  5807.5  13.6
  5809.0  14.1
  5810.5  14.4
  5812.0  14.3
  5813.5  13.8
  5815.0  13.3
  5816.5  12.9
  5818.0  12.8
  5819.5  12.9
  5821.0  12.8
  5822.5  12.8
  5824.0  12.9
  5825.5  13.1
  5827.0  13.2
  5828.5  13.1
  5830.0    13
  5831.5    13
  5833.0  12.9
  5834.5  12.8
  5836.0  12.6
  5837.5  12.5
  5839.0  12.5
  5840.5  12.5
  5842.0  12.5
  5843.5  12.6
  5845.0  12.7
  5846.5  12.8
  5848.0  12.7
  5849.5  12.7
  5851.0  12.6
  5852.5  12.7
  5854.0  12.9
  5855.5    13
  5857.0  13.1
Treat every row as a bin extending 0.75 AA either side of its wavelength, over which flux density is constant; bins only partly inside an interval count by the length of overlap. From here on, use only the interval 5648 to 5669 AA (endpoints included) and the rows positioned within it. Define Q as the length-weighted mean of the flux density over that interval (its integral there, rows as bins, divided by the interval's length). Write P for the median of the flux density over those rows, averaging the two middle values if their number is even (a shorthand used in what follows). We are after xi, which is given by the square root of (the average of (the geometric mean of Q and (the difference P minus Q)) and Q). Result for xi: 2.62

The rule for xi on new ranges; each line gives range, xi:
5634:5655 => 2.65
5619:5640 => 2.64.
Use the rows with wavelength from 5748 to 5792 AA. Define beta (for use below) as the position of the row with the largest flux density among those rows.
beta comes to 5767.0 AA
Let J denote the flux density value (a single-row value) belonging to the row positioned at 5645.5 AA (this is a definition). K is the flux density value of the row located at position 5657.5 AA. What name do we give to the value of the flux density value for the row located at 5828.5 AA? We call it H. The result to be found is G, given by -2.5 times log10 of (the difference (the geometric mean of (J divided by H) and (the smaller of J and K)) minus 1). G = -1.01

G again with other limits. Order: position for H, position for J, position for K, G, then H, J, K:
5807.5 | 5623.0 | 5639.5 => -1.02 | 13.6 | 13.2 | 13.1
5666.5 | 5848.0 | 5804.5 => -1.01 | 12.8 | 12.7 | 12.6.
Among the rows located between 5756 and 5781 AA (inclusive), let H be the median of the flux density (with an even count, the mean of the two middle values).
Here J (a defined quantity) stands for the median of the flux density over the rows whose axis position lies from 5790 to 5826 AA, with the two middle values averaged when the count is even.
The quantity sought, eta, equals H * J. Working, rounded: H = 13.50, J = 12.8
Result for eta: 173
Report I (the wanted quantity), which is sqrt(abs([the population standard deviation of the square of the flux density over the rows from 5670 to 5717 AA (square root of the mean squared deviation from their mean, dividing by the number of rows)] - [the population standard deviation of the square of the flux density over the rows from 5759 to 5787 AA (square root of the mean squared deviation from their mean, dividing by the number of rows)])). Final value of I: 1.3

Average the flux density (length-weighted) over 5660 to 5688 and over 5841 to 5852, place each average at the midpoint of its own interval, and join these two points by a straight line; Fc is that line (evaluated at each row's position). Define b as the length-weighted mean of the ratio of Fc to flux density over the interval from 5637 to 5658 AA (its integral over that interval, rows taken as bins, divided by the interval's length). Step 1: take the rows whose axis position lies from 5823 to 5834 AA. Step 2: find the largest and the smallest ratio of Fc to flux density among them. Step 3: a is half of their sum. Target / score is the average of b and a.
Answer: 0.969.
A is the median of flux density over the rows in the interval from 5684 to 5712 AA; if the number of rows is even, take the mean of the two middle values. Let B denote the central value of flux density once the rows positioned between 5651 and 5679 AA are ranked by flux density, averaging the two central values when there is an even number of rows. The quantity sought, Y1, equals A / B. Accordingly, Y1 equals 1.02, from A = 13.1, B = 12.9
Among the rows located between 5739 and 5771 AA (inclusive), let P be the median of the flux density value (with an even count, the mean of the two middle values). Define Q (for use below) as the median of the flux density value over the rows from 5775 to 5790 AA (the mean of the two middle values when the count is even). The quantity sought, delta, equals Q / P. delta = 0.91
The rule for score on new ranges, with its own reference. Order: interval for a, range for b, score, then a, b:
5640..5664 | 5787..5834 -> 0.976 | 0.9705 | 0.982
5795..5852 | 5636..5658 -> 0.963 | 0.9595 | 0.966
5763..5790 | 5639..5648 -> 0.983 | 0.9742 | 0.991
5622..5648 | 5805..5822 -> 0.958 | 0.9712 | 0.946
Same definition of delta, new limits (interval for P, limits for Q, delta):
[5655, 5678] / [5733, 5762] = 1.02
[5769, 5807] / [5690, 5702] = 1.03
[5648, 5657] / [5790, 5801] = 0.94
